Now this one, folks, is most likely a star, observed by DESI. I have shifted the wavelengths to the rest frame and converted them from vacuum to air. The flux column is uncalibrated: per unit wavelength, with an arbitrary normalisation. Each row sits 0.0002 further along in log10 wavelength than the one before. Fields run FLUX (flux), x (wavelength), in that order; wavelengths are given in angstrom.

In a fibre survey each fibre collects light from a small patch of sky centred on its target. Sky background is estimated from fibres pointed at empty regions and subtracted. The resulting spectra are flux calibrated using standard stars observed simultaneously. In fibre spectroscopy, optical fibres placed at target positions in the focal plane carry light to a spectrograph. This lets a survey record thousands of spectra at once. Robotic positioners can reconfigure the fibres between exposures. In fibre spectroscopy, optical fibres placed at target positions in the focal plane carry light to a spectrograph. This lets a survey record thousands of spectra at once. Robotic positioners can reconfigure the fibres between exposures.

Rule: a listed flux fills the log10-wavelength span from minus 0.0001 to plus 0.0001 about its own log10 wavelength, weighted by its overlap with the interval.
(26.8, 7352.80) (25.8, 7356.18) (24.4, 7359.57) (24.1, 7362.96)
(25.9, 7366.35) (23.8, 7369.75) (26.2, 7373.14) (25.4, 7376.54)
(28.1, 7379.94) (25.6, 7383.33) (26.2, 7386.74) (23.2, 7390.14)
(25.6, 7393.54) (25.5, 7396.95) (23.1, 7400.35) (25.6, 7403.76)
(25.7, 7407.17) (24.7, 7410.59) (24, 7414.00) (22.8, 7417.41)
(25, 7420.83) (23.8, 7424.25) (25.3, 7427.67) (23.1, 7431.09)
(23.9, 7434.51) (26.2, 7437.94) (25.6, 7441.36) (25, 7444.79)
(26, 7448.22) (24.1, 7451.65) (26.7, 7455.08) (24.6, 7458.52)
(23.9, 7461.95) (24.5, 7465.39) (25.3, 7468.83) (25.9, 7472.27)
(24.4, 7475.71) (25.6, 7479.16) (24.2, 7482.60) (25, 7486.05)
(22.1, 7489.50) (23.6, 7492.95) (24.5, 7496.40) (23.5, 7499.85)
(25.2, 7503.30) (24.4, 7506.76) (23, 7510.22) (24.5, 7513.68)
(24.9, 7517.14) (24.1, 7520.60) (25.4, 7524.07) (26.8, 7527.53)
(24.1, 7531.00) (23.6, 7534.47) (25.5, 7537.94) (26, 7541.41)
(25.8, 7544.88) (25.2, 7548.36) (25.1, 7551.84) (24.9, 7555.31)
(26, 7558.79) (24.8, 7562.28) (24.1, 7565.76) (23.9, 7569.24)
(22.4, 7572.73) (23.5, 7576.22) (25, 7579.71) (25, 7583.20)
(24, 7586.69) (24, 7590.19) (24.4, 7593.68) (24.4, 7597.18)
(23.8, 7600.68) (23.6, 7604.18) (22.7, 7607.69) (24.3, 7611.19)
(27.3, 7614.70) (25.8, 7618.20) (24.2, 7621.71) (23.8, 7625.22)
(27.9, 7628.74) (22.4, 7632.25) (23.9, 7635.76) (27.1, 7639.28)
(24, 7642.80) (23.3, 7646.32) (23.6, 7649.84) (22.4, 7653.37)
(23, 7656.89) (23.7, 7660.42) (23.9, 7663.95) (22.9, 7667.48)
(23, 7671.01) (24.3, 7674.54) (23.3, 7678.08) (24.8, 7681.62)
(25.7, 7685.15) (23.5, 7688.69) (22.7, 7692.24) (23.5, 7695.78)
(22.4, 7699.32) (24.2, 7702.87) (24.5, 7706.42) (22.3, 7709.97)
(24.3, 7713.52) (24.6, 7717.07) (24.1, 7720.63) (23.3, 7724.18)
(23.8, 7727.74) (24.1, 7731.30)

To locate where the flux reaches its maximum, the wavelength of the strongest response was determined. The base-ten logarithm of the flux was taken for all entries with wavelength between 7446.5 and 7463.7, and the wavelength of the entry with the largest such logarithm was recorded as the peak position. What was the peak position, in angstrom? 7455.08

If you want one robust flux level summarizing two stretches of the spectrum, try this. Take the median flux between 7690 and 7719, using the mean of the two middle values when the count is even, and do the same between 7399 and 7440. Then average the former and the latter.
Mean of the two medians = 24.10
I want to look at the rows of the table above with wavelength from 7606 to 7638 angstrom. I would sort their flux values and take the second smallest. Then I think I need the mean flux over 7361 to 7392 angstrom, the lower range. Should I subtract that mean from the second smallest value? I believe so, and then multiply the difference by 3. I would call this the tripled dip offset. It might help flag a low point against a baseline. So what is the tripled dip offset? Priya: -8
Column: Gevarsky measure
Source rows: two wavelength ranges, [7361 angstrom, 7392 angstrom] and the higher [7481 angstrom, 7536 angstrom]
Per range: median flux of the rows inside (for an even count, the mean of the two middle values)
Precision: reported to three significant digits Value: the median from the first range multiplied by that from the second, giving 622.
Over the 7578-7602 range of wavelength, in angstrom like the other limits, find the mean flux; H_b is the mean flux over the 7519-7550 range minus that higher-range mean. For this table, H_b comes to 0.8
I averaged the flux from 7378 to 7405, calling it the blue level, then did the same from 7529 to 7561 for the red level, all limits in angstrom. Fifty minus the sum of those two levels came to -0.50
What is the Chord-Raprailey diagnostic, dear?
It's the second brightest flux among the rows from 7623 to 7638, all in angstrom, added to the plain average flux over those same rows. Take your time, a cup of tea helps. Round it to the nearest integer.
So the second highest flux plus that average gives 48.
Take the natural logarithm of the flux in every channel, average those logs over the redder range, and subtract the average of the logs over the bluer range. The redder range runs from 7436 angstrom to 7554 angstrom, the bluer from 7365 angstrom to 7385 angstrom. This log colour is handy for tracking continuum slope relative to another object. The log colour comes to -0.04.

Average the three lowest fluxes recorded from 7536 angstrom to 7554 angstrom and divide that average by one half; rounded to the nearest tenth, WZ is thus 50.5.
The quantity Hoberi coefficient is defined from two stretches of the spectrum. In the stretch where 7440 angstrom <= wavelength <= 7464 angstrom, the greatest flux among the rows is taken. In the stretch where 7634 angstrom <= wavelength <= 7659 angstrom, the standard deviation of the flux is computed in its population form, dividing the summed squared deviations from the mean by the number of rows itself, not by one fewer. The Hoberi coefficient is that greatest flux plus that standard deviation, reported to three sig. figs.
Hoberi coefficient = 28.1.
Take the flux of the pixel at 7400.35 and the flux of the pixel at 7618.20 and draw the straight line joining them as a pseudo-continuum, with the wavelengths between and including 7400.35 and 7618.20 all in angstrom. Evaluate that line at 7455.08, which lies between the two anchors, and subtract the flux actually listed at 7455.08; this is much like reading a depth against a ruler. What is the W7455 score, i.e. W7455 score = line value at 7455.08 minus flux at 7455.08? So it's -2.9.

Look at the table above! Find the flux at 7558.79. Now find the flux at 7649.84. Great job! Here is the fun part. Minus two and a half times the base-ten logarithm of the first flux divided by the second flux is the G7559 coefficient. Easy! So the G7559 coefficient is -0.11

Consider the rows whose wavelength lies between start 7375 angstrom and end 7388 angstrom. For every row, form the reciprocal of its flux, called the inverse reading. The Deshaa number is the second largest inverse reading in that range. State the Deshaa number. 0.0391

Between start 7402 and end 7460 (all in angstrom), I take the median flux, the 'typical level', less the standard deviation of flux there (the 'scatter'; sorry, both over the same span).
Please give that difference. 23.9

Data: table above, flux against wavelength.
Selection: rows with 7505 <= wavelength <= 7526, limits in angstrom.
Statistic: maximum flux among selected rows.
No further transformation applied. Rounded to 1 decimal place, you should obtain 25.4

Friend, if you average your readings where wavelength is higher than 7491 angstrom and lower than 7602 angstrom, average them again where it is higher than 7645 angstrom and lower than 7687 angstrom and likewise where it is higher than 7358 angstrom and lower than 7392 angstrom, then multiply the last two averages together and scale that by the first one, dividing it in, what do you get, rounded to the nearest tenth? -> 24.4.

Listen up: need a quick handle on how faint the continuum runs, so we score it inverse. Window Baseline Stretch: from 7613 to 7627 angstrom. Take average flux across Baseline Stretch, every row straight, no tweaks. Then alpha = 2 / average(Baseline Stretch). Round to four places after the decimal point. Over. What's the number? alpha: 0.0791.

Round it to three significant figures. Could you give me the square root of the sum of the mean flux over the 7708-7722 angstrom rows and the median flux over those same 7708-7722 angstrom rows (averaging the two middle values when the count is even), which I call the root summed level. 6.93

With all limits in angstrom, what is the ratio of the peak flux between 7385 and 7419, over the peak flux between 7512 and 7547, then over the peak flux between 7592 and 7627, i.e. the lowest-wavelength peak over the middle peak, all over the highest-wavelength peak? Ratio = 0.036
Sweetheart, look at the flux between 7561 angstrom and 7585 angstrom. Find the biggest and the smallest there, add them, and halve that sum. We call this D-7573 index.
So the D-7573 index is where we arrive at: 23.7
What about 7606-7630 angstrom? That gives 25.3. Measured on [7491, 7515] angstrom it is 24.1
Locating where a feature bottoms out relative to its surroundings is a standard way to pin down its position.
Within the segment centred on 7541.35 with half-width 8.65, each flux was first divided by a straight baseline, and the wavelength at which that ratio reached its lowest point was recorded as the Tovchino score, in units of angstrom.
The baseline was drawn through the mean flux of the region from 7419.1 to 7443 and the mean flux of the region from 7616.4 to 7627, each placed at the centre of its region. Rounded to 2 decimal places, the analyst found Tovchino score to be 7534.47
